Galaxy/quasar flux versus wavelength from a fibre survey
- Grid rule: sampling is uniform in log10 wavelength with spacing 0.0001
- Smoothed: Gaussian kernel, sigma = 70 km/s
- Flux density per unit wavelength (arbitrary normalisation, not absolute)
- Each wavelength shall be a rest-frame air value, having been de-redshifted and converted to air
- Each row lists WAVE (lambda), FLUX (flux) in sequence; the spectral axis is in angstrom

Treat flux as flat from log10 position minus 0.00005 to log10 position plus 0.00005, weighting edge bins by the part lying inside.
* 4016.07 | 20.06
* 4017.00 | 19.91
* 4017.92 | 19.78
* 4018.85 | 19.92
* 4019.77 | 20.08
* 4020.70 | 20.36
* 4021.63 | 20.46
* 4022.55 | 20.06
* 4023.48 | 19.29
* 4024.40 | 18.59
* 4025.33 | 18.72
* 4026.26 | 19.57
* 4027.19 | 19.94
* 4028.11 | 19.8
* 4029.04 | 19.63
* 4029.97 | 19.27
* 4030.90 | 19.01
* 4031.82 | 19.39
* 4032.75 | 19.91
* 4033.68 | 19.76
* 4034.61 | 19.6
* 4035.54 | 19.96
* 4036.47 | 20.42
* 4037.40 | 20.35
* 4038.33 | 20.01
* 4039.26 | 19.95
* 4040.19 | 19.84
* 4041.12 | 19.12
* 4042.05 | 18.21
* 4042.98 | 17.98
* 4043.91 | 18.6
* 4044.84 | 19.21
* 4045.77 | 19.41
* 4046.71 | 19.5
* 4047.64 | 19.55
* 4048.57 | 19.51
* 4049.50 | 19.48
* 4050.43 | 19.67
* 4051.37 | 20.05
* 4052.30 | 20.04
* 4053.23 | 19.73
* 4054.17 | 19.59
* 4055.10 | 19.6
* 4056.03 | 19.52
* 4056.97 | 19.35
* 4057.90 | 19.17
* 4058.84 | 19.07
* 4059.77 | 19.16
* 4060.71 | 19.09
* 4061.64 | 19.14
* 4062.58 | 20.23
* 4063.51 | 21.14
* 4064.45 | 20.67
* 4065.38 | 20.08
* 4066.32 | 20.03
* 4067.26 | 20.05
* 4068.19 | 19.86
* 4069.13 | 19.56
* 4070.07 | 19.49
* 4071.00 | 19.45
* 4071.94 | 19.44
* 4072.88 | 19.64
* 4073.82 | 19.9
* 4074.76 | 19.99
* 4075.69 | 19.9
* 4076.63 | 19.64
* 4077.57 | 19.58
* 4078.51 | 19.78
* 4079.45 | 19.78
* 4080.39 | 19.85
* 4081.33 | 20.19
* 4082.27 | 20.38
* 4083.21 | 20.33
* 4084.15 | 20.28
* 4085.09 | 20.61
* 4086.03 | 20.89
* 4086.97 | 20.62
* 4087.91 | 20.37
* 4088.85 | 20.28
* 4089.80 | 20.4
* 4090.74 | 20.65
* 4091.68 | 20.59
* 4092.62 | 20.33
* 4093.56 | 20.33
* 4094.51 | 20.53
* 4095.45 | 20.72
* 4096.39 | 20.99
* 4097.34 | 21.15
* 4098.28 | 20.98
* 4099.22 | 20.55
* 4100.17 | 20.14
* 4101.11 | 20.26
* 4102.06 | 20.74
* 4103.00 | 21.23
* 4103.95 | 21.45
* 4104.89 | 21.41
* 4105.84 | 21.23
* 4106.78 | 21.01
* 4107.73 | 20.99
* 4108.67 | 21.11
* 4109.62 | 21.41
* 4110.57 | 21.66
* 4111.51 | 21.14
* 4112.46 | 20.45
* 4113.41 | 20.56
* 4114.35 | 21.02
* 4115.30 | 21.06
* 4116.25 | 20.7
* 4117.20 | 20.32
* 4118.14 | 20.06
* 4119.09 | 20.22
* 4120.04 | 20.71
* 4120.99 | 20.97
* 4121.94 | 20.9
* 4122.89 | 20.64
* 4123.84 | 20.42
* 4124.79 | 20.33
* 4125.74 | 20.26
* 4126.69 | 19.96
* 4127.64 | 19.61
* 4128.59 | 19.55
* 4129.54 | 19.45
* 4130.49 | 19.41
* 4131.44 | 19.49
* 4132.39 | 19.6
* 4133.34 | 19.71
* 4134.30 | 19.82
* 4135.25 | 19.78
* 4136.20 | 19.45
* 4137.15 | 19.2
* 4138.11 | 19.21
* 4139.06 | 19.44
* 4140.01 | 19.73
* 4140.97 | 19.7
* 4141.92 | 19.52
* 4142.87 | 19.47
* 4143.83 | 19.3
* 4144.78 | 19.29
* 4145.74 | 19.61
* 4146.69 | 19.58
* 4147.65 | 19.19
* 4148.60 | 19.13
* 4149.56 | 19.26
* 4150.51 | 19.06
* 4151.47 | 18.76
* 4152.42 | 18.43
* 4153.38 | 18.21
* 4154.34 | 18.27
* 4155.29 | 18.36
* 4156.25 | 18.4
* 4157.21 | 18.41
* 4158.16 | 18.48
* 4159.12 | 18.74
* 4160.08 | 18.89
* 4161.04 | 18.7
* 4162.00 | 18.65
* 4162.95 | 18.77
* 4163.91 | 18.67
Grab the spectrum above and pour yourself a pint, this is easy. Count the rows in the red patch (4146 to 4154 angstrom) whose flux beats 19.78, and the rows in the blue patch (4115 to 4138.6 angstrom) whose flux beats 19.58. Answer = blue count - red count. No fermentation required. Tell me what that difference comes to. 18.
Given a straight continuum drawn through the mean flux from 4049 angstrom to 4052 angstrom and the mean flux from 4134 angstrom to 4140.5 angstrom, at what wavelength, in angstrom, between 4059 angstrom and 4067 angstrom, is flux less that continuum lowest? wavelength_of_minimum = 4060.71 angstrom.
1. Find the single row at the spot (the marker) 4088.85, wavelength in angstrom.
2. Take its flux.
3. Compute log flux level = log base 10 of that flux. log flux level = 1.31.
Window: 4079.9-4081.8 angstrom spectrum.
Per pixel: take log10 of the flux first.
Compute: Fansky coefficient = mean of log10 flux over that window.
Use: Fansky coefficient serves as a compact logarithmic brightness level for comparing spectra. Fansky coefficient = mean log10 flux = 1.30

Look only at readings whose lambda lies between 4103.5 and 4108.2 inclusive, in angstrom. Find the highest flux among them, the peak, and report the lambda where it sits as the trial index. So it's 4103.95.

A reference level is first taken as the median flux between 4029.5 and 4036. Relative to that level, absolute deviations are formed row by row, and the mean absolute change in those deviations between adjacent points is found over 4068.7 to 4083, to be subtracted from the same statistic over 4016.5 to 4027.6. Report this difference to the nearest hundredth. 0.18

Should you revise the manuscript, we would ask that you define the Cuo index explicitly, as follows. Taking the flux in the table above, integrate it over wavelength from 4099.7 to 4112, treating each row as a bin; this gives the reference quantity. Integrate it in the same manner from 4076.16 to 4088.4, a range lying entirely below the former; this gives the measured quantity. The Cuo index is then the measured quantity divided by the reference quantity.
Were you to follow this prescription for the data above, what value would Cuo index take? 0.953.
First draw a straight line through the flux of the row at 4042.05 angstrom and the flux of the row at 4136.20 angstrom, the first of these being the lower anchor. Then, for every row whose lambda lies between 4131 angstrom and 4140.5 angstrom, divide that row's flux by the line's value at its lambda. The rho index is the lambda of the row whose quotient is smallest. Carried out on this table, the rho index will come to 4138.11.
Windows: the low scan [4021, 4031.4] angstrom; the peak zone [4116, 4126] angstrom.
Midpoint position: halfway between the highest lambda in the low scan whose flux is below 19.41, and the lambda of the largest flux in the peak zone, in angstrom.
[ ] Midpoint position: 4075.9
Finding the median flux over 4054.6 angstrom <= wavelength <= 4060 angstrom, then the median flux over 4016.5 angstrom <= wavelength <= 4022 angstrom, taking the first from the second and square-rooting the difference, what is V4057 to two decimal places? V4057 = 0.86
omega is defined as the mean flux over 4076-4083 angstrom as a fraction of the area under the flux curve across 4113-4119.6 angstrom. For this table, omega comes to 0.146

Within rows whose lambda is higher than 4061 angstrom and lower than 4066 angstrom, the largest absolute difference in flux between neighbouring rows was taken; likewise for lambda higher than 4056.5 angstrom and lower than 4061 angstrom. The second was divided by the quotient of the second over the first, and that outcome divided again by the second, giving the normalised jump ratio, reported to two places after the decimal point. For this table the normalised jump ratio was 6.06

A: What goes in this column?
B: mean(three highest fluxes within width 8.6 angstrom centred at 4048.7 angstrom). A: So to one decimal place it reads 19.9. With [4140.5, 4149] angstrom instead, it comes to 19.6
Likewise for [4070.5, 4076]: 19.9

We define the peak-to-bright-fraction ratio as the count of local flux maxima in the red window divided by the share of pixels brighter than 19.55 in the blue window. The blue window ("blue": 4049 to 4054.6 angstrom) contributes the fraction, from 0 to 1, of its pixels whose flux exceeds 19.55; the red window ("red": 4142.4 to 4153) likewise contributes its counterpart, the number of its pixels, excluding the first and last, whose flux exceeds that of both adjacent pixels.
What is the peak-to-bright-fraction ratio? 2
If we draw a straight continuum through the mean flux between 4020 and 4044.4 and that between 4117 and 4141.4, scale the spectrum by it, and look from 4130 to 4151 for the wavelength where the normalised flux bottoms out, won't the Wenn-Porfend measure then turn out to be 4150.51 angstrom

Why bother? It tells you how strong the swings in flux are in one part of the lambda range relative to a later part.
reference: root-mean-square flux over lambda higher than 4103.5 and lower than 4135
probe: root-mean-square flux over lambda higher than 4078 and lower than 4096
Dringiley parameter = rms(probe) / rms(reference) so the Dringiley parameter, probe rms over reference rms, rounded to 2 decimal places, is 0.99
